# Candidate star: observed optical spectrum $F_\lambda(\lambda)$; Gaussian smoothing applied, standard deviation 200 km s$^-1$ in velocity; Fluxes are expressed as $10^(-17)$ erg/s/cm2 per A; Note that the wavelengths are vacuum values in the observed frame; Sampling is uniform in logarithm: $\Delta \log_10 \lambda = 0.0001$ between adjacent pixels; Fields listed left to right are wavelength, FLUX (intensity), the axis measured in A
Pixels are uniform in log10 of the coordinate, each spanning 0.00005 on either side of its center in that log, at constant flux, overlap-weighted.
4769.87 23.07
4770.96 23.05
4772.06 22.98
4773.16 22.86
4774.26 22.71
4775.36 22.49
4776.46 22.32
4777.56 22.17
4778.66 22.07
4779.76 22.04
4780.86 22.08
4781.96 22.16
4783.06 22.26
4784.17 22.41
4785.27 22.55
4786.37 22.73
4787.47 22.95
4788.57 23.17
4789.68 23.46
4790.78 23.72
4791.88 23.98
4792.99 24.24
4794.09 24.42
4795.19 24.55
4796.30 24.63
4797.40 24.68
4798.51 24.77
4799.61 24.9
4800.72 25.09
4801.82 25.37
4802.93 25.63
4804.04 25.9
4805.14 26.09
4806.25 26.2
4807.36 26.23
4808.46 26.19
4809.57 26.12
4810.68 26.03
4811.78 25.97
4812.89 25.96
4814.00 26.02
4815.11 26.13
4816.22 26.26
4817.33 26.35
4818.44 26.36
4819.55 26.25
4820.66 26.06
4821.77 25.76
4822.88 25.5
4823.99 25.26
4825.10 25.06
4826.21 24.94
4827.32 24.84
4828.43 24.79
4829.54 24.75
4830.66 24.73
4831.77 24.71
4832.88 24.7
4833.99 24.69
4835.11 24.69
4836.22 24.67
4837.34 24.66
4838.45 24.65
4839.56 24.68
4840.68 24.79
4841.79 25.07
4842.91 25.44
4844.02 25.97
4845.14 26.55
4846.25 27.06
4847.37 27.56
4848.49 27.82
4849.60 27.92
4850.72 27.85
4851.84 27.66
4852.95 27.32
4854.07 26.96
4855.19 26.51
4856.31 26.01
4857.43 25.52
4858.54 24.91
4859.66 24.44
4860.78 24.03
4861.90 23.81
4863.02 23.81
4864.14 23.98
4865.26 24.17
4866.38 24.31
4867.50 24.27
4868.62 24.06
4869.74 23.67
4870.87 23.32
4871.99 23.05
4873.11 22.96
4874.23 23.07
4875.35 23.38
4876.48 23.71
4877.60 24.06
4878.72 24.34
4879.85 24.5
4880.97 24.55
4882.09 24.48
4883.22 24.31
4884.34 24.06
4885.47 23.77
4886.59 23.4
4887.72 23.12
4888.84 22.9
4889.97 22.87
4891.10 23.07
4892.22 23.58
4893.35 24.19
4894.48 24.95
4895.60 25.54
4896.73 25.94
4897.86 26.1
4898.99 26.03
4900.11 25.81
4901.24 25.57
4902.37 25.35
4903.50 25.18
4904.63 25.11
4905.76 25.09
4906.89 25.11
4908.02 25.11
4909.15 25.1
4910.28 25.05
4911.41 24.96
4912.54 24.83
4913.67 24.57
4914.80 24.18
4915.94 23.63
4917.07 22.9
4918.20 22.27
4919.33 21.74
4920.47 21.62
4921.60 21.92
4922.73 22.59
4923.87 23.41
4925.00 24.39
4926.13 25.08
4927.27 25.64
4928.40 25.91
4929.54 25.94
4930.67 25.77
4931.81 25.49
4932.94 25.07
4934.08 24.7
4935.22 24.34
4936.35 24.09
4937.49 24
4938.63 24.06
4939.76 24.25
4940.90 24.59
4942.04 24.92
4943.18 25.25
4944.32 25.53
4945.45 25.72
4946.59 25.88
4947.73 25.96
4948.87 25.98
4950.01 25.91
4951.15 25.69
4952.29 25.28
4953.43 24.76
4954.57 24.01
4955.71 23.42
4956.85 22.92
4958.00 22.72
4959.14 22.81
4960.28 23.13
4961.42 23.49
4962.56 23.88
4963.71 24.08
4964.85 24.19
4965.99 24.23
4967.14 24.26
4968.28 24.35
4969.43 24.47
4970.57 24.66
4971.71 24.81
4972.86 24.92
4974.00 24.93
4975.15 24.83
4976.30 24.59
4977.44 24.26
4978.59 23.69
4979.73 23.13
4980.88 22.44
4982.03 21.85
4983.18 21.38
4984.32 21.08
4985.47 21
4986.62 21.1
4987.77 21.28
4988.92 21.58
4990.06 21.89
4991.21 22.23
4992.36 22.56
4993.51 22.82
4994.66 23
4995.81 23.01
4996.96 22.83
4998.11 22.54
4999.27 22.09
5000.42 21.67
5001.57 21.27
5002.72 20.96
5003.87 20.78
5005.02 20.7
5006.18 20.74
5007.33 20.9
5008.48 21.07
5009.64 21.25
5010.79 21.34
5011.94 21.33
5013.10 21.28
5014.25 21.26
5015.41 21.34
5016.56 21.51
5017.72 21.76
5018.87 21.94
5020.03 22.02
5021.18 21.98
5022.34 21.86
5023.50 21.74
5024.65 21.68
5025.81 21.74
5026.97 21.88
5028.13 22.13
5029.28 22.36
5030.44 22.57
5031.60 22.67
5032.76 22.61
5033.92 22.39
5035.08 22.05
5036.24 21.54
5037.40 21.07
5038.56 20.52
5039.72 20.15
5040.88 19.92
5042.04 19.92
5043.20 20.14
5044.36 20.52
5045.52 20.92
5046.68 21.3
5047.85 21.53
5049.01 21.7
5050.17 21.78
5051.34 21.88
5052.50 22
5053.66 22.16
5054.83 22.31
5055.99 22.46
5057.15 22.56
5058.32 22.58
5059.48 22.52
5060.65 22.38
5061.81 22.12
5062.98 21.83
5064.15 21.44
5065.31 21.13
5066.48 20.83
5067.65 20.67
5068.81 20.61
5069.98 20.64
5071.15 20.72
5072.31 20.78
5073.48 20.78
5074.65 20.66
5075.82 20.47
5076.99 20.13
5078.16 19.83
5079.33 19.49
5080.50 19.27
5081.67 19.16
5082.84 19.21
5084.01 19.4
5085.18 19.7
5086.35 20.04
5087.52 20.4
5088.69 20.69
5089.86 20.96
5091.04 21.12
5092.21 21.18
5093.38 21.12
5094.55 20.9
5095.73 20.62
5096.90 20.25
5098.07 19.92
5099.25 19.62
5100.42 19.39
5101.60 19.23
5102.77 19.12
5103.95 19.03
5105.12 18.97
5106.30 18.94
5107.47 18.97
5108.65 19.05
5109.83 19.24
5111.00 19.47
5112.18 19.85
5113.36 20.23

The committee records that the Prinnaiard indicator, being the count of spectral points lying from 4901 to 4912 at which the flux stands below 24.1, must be 0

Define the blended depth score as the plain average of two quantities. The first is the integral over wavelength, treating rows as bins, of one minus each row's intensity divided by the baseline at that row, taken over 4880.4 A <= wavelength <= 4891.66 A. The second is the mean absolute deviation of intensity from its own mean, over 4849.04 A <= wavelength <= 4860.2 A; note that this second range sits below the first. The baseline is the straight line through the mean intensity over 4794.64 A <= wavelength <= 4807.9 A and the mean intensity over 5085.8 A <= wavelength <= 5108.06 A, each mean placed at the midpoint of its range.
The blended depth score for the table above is 0.55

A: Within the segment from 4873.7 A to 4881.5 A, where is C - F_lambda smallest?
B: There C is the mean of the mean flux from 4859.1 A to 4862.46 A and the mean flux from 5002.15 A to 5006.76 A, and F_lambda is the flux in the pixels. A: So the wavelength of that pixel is 4880.97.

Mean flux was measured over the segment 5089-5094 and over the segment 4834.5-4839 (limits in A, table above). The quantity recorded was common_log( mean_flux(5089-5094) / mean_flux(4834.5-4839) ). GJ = -0.07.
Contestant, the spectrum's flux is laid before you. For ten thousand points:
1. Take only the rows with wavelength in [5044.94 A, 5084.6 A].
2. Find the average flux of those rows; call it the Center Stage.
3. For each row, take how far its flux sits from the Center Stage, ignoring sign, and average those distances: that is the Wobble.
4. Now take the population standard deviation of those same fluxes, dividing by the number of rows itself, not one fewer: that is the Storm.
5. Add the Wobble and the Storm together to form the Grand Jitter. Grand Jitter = 1.9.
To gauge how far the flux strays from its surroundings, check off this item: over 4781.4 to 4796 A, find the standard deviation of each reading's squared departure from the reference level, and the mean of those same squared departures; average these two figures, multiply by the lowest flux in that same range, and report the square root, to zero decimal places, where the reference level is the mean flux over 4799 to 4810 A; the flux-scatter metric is 11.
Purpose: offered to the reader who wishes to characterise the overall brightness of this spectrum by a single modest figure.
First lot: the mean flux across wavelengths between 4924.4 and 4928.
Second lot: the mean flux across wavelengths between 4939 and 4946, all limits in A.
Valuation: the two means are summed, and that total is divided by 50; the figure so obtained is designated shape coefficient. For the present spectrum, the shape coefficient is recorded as 1.00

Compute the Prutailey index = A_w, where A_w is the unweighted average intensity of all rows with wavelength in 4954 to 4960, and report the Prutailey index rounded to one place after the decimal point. 23.2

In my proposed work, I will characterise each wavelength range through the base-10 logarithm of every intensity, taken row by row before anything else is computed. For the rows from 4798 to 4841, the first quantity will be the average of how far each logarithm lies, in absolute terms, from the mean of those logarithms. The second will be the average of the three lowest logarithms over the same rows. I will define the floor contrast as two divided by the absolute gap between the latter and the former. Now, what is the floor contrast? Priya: 1.45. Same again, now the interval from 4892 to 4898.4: 1.46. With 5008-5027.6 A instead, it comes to 1.51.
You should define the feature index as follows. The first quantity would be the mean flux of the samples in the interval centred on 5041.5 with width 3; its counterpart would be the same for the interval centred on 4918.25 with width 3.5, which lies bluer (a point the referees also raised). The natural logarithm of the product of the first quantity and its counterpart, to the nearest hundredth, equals 6.10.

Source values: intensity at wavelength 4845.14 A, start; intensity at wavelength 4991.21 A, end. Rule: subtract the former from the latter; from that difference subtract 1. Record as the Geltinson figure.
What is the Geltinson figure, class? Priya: -5.3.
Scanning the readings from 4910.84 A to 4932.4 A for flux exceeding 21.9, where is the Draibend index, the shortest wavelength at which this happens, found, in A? 4911.41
